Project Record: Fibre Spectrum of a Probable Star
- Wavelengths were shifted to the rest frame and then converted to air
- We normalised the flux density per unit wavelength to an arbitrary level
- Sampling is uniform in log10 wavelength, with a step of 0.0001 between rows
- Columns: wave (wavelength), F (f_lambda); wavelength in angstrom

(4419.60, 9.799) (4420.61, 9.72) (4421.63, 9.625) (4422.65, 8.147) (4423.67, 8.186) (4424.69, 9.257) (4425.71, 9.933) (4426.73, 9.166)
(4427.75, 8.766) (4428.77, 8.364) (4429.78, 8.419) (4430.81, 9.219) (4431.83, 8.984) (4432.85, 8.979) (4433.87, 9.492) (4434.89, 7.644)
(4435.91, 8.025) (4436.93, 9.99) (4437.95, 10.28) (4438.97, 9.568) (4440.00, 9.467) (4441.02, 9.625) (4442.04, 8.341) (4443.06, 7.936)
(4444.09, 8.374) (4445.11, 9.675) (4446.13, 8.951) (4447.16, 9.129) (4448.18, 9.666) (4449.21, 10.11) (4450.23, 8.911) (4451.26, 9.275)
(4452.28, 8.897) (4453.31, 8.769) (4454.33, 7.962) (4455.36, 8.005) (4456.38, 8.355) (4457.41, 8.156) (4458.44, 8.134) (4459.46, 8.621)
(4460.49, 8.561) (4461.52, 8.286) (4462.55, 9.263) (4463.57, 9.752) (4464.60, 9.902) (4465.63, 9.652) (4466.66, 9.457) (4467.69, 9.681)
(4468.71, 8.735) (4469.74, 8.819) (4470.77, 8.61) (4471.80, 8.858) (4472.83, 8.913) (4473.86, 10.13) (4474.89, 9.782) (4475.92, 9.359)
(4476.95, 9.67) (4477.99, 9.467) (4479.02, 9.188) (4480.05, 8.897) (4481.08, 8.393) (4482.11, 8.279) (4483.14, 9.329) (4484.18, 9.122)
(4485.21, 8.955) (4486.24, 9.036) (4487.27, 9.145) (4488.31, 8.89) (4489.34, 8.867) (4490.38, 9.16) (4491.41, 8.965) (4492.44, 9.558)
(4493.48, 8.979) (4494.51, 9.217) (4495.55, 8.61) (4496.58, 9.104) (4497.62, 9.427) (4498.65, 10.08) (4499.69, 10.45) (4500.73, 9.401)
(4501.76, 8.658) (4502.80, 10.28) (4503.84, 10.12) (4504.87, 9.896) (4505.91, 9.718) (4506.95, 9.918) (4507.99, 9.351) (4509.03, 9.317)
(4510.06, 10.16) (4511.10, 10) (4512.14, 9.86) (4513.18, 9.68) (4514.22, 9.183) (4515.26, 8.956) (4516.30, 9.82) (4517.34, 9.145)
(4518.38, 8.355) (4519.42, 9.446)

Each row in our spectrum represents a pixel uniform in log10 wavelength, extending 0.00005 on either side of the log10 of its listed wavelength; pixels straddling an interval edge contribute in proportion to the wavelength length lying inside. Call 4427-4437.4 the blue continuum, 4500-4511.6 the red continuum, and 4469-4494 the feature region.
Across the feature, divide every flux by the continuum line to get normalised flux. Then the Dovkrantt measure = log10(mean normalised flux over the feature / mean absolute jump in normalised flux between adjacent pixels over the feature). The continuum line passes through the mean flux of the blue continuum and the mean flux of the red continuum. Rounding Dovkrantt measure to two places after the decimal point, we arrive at 1.43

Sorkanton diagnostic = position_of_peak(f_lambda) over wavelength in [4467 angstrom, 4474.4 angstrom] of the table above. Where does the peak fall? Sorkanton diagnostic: 4473.86 angstrom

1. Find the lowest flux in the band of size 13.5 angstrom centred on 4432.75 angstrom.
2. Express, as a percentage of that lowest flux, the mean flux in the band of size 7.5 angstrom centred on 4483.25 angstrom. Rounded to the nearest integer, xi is 116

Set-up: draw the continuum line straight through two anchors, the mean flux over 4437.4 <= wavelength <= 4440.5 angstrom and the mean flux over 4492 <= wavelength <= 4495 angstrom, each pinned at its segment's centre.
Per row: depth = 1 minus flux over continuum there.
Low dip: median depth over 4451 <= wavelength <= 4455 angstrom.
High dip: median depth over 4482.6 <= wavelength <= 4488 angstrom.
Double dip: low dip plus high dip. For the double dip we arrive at 0.11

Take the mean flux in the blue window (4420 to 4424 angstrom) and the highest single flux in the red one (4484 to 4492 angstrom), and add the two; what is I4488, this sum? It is 18.1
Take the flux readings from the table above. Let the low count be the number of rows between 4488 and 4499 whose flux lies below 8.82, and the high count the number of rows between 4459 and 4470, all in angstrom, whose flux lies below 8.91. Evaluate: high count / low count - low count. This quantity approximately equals 4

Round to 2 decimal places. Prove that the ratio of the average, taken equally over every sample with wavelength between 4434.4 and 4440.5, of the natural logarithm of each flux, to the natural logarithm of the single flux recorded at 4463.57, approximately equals 0.97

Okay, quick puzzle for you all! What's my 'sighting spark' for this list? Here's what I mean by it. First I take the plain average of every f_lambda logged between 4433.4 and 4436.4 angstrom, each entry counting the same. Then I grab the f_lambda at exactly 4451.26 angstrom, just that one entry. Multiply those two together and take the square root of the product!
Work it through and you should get 8.82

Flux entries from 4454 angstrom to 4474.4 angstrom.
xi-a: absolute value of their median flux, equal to 8.8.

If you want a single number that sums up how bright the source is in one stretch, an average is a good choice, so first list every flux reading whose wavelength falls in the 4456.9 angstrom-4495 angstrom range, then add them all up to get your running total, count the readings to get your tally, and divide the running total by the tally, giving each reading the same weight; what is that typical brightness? 9.08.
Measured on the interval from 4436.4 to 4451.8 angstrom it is 9.29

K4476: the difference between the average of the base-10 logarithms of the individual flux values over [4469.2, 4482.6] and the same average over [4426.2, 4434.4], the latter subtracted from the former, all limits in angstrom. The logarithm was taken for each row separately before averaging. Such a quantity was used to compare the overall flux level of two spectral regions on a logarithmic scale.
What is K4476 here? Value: 0.008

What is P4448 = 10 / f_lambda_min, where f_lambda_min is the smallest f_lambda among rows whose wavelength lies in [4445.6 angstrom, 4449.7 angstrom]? 1.12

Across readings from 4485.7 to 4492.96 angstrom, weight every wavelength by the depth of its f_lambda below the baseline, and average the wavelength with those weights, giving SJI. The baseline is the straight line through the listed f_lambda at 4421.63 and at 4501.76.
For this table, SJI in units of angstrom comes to 4490.3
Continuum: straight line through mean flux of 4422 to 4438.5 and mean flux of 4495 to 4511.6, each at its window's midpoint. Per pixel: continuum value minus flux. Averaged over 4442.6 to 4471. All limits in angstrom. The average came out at 0.28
